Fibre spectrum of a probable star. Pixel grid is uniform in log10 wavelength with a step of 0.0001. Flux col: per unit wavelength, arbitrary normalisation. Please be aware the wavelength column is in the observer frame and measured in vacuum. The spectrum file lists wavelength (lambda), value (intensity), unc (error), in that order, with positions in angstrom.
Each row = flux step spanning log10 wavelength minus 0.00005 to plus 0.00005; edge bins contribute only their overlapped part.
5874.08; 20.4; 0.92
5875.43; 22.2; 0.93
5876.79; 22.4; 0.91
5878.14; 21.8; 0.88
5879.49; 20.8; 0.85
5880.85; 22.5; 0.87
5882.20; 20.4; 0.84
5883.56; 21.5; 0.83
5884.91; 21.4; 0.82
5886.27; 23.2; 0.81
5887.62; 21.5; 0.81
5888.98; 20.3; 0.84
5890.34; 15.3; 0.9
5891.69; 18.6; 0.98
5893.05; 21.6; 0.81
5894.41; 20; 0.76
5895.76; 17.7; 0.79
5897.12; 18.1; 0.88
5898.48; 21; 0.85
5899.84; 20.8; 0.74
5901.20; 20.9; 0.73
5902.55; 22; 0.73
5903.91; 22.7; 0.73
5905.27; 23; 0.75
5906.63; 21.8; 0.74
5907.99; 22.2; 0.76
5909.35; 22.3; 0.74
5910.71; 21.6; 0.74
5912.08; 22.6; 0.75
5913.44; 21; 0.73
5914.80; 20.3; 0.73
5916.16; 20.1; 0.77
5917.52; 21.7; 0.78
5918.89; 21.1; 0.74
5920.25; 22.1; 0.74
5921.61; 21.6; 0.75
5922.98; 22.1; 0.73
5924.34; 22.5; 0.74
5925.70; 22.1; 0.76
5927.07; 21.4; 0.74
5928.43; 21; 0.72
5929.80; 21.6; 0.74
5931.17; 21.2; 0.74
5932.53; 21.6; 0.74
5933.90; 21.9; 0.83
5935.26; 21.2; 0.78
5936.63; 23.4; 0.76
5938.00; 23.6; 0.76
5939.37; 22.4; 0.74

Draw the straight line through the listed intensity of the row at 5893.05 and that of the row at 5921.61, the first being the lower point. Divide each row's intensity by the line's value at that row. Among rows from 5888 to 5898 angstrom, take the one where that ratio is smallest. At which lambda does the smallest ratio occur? 5890.34 angstrom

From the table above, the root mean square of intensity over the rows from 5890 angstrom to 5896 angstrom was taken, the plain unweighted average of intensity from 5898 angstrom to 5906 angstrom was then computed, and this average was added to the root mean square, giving 40.5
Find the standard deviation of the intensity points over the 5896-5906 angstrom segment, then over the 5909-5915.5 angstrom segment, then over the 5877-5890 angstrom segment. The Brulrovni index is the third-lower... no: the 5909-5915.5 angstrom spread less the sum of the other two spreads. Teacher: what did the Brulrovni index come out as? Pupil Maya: -1.6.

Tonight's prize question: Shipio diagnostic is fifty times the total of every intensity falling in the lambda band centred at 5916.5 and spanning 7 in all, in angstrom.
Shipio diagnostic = 5210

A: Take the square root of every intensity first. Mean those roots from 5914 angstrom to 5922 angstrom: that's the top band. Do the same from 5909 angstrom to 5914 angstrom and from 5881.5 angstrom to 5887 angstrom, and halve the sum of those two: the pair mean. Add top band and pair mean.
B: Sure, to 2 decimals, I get 9.26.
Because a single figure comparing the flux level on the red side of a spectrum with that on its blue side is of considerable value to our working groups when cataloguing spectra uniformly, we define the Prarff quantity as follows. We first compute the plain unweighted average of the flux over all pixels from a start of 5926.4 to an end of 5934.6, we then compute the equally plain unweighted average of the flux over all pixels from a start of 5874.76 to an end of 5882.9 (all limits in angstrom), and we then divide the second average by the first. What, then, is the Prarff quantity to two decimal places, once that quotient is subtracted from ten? 8.99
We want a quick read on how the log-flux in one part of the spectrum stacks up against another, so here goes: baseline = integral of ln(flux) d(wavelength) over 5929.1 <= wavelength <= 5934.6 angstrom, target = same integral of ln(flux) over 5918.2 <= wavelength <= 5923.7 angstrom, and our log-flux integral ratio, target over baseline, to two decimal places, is 1.00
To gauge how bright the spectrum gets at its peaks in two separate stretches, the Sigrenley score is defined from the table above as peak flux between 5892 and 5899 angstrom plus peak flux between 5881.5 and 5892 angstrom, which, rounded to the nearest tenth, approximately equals 44.8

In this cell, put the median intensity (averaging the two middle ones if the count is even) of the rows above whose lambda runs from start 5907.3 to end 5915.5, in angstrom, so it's 21.9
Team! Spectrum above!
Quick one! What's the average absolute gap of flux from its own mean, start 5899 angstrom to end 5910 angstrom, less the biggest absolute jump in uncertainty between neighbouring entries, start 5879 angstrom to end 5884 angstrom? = 0.57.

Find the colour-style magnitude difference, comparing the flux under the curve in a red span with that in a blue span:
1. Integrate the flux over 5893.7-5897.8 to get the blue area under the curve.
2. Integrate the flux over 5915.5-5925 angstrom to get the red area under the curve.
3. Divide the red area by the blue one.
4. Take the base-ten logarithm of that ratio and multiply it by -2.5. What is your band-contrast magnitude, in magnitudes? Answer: -1.1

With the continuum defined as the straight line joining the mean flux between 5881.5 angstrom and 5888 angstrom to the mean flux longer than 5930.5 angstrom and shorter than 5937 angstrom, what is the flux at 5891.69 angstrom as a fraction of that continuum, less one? -0.14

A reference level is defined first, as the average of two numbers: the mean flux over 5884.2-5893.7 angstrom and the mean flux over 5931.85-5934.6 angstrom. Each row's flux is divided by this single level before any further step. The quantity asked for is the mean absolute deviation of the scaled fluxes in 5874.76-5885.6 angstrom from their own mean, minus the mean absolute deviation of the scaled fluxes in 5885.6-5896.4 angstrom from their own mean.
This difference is -0.063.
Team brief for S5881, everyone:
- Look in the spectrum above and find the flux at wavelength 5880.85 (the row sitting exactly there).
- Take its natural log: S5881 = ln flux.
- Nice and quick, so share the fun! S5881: 3.11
